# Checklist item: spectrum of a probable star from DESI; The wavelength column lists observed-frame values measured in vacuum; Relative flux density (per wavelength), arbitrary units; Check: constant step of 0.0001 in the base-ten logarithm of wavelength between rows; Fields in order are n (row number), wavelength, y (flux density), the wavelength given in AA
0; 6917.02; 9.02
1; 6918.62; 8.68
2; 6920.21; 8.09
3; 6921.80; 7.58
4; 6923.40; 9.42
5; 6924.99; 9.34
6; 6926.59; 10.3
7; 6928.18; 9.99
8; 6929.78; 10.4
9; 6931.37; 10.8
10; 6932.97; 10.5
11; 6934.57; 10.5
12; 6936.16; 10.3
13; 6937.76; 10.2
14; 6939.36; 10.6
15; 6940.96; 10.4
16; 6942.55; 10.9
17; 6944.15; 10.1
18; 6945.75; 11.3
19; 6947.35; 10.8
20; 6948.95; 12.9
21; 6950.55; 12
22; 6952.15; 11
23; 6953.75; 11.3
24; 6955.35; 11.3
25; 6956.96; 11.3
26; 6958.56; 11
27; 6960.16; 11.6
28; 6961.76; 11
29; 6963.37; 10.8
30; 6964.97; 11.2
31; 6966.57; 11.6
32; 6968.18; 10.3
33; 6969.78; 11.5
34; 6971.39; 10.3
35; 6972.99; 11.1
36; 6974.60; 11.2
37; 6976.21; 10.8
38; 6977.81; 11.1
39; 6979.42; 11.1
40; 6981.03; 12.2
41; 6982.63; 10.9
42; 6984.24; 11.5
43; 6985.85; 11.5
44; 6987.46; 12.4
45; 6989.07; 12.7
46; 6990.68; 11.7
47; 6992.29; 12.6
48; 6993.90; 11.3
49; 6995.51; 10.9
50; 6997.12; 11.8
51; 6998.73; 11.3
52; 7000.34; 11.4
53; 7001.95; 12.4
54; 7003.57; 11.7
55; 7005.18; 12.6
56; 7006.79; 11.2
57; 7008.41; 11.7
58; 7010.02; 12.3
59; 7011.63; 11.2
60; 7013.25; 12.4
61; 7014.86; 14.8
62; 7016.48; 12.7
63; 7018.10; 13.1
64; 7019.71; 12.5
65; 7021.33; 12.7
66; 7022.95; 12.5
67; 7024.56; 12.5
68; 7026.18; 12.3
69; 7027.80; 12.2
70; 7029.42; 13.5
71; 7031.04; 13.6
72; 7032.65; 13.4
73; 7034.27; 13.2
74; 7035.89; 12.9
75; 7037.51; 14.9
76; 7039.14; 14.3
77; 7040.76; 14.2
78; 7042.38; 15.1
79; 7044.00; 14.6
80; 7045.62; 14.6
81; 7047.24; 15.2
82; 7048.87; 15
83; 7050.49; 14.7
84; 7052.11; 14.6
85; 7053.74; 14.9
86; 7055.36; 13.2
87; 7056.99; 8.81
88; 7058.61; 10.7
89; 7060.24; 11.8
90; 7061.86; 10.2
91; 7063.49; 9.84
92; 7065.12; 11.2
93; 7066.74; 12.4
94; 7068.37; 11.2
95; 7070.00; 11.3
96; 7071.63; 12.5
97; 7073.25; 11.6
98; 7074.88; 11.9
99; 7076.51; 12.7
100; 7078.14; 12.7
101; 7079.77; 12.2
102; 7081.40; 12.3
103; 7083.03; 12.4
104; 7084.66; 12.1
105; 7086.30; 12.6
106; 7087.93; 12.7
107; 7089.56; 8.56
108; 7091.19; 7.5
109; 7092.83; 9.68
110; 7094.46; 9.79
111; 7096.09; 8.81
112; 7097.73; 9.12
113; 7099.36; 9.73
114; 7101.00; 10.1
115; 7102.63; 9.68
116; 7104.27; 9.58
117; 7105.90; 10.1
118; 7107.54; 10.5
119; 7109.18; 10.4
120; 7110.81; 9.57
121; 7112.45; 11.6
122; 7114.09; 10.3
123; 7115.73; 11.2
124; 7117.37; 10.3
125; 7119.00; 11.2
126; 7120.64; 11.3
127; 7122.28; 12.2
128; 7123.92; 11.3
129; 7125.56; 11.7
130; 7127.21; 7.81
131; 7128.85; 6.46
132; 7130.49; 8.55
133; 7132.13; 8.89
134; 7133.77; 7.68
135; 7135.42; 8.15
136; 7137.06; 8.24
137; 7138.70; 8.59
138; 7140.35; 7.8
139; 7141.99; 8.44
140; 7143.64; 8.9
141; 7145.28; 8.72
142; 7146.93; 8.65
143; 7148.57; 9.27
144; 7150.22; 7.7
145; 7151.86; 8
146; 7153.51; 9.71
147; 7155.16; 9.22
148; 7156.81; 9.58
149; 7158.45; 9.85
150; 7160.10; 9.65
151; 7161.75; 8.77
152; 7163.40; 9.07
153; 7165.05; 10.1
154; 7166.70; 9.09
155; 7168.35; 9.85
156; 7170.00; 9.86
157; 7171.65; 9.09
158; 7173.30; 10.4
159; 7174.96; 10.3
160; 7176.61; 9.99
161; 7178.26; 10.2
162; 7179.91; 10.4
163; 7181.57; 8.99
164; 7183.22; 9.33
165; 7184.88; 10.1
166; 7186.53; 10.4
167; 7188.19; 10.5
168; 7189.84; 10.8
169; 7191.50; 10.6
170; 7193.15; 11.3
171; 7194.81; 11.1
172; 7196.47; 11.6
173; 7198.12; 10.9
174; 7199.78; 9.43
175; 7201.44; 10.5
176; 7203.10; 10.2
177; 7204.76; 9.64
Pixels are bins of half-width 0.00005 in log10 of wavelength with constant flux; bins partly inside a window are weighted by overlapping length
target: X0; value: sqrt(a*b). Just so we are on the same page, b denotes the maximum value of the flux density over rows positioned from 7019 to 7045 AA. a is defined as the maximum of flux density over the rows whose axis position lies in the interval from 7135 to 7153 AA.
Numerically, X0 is 11.8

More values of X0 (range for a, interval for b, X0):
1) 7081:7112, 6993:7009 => 12.6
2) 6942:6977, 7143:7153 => 10.9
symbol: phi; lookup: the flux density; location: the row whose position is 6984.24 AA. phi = 11.5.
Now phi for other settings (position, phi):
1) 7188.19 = 10.5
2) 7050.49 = 14.7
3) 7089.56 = 8.56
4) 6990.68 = 11.7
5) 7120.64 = 11.3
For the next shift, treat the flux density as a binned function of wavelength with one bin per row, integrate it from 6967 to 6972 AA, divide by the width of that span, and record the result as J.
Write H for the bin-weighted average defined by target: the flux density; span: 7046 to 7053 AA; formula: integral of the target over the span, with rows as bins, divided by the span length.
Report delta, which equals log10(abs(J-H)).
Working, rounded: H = 14.9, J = 10.8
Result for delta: 0.6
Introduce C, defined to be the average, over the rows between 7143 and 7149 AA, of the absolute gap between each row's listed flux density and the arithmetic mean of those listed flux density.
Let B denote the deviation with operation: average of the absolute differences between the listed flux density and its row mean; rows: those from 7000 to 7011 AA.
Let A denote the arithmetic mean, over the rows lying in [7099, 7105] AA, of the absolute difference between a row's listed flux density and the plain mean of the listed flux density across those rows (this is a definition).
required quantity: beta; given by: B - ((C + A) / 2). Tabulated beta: 0.28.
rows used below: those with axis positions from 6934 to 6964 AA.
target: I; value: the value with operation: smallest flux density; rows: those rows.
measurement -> 10.1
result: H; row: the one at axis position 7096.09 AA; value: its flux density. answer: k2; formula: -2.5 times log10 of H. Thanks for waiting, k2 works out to -2.36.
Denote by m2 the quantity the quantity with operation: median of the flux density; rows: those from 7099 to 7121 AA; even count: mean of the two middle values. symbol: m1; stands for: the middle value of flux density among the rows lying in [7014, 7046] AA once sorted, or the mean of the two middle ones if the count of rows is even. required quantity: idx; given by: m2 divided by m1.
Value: 0.77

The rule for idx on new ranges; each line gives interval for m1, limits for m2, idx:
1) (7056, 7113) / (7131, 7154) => 0.80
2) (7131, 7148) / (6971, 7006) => 1.34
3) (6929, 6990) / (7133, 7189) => 0.84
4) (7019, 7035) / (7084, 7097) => 0.77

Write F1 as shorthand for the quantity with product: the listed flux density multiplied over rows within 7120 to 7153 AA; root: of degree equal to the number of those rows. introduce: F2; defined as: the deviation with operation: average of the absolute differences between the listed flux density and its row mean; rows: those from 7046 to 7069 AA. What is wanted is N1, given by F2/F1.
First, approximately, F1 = 8.8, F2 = 1.9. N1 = 0.21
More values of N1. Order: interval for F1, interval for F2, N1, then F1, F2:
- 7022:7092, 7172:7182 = 0.03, 12.4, 0.4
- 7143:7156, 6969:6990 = 0.06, 8.7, 0.5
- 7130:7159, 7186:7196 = 0.03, 8.6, 0.3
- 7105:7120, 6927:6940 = 0.02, 10.6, 0.2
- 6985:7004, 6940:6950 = 0.06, 11.8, 0.7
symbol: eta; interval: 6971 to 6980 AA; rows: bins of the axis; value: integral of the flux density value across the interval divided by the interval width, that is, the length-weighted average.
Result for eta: 11.0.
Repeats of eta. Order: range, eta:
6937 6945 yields 10.4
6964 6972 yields 11.0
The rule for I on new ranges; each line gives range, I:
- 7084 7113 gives 7.5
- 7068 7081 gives 11.2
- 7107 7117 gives 9.57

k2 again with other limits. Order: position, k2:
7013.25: -2.73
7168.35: -2.48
